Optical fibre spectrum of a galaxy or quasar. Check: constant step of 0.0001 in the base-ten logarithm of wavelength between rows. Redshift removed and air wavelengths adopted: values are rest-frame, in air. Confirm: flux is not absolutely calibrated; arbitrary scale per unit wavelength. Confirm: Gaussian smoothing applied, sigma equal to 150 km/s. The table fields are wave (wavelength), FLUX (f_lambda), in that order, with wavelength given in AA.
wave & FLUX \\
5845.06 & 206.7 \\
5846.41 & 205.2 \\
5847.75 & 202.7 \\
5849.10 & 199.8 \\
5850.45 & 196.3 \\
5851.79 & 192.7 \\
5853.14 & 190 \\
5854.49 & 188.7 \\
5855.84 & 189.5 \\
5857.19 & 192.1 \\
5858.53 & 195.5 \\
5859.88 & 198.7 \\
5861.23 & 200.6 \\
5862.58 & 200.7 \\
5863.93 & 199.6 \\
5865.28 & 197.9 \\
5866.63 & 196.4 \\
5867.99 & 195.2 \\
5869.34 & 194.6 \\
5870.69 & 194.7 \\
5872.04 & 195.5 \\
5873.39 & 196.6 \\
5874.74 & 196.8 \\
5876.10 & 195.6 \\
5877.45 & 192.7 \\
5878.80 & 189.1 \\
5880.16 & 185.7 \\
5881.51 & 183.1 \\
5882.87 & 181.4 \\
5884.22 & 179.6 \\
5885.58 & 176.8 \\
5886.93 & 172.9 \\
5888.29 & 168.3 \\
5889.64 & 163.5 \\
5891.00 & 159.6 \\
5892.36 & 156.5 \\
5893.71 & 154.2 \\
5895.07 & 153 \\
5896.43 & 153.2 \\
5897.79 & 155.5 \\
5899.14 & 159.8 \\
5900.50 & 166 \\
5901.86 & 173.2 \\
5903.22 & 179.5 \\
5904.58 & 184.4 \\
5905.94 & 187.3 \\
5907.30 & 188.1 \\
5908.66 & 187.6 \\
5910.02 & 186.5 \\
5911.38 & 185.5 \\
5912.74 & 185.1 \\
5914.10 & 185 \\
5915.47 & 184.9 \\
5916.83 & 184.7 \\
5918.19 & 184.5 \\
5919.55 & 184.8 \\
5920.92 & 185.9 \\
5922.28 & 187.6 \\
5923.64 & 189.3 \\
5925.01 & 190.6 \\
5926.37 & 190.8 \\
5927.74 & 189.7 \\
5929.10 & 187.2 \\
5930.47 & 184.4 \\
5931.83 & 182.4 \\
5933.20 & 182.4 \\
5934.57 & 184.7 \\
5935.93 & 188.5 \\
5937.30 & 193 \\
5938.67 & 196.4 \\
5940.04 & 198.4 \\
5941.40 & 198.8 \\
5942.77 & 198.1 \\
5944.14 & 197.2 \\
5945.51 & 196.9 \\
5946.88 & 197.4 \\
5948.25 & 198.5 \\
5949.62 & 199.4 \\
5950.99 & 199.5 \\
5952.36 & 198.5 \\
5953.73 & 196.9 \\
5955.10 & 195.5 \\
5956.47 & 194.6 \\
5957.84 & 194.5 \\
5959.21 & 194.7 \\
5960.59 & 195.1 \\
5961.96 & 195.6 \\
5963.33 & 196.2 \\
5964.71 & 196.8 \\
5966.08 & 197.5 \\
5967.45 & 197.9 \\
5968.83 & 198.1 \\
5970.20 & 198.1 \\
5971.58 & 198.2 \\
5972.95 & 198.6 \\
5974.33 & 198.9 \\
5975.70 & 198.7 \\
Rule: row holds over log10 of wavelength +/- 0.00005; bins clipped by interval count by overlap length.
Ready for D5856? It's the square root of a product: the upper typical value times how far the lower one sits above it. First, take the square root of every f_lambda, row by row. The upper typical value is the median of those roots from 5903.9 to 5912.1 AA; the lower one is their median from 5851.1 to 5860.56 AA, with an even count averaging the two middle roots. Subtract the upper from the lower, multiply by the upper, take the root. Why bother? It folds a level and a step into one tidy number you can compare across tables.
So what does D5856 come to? 1.61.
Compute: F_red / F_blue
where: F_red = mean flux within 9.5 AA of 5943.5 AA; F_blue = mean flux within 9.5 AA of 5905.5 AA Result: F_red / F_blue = 1.11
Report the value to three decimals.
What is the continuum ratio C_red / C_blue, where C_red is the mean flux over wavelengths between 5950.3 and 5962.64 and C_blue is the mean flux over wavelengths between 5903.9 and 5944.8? 1.041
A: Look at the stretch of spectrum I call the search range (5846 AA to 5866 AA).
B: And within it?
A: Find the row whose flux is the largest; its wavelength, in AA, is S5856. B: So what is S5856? 5846.41 AA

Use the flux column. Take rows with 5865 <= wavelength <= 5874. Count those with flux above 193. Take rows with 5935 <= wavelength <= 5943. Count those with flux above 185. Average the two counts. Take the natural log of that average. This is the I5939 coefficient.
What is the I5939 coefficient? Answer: 1.87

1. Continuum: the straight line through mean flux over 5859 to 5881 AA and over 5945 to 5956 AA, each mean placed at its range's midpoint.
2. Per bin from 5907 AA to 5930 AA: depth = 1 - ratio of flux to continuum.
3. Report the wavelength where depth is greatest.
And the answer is 5918.19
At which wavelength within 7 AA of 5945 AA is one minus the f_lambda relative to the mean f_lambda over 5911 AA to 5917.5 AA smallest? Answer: 5950.99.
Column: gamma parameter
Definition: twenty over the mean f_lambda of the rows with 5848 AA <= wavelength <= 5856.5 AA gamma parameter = 0.104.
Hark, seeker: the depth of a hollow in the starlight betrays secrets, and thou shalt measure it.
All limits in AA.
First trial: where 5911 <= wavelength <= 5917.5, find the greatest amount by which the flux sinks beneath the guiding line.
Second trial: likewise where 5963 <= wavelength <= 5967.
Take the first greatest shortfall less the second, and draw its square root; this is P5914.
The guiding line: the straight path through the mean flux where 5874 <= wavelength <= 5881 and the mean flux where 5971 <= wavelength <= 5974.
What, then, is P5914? 2.9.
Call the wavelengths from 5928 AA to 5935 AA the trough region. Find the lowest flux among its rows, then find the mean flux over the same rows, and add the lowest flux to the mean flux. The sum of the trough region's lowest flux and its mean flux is 367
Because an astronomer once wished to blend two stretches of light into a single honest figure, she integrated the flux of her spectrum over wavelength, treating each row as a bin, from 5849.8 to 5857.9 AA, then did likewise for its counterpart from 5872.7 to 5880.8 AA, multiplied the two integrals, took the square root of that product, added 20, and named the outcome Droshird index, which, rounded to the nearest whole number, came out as 1577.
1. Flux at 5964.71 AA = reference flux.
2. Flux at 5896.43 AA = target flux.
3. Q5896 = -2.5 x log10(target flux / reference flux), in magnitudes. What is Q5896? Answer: 0.27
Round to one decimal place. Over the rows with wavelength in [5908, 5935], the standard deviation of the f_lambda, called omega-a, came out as 2.4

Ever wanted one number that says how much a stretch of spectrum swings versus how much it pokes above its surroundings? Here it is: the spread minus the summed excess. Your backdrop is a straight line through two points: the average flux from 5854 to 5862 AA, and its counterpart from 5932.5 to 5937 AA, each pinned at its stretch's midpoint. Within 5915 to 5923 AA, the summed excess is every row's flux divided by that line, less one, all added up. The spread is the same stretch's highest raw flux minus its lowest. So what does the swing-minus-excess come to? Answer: 3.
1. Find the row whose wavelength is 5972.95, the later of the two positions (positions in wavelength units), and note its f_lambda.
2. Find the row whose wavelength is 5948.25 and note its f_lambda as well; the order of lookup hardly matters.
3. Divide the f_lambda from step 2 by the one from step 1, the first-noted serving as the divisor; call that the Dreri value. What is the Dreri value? 1.00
